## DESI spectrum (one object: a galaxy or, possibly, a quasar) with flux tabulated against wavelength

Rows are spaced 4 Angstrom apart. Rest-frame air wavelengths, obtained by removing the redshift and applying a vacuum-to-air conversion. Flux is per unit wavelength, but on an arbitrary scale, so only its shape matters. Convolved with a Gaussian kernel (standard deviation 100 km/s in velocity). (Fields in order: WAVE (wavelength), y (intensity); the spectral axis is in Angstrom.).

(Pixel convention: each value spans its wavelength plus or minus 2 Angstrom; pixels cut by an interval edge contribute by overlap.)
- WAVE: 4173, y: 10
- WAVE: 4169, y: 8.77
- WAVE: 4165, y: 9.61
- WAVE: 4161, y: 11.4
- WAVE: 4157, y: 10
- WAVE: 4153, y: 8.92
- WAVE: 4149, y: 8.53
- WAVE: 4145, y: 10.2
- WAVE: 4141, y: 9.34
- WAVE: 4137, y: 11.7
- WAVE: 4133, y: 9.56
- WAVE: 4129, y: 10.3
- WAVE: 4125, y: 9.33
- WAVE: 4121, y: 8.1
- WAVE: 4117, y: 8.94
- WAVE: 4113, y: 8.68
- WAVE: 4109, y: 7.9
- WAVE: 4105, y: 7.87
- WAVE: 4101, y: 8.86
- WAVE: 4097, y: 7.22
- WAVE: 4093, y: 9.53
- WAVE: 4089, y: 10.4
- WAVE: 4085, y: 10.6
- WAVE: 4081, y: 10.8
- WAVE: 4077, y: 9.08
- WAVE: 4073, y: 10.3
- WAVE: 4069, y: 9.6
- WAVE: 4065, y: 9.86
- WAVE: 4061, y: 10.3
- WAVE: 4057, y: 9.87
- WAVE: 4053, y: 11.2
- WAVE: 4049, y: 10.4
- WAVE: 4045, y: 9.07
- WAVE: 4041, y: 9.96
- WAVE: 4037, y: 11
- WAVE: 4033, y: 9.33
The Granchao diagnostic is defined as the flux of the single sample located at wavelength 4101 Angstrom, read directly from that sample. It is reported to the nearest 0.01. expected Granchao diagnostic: 8.86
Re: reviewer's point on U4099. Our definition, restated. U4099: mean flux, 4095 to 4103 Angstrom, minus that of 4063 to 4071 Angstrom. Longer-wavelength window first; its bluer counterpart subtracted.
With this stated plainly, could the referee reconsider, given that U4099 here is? -1.69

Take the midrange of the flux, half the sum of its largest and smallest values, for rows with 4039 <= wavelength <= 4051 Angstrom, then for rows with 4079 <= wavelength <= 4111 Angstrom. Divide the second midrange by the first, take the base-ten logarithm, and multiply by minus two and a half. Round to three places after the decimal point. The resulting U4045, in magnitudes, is 0.084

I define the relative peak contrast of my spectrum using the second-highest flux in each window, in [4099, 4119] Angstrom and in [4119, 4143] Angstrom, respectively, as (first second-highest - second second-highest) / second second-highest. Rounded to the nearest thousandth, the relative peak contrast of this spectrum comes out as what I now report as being -0.140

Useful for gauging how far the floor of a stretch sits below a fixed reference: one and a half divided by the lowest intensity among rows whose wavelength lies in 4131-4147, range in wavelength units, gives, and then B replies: 0.16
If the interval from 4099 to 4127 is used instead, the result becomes 0.19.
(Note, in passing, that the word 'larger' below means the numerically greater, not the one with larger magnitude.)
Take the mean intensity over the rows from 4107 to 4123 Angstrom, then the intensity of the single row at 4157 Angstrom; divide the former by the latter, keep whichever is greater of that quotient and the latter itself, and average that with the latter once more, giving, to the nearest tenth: 10.0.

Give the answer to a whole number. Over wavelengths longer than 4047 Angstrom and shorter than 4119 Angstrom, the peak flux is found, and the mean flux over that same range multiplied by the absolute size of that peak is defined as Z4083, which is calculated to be 107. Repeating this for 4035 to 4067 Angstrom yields 114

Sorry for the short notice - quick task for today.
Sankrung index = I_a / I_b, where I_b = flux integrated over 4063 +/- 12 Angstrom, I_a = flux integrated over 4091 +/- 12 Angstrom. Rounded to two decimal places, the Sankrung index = 0.94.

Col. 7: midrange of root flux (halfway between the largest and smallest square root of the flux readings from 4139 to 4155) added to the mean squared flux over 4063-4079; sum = 98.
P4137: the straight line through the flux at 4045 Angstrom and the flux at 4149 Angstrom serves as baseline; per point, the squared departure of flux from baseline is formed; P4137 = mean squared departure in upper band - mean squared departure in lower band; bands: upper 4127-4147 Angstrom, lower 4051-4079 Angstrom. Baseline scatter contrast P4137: 1.9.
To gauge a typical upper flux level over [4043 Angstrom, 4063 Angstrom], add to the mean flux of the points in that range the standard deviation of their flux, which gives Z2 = 10.9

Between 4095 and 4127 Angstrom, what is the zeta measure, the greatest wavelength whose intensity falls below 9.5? 4125 Angstrom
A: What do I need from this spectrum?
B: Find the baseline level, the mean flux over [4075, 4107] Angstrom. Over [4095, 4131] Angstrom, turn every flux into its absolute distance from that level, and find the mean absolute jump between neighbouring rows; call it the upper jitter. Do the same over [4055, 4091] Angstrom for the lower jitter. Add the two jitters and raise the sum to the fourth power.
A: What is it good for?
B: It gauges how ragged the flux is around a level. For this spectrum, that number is 3.5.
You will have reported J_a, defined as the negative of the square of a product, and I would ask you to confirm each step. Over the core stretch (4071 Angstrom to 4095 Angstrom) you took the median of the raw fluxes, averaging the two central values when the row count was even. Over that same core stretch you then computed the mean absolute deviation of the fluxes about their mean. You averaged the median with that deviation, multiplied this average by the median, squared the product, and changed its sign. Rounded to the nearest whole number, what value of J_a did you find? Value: -3177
